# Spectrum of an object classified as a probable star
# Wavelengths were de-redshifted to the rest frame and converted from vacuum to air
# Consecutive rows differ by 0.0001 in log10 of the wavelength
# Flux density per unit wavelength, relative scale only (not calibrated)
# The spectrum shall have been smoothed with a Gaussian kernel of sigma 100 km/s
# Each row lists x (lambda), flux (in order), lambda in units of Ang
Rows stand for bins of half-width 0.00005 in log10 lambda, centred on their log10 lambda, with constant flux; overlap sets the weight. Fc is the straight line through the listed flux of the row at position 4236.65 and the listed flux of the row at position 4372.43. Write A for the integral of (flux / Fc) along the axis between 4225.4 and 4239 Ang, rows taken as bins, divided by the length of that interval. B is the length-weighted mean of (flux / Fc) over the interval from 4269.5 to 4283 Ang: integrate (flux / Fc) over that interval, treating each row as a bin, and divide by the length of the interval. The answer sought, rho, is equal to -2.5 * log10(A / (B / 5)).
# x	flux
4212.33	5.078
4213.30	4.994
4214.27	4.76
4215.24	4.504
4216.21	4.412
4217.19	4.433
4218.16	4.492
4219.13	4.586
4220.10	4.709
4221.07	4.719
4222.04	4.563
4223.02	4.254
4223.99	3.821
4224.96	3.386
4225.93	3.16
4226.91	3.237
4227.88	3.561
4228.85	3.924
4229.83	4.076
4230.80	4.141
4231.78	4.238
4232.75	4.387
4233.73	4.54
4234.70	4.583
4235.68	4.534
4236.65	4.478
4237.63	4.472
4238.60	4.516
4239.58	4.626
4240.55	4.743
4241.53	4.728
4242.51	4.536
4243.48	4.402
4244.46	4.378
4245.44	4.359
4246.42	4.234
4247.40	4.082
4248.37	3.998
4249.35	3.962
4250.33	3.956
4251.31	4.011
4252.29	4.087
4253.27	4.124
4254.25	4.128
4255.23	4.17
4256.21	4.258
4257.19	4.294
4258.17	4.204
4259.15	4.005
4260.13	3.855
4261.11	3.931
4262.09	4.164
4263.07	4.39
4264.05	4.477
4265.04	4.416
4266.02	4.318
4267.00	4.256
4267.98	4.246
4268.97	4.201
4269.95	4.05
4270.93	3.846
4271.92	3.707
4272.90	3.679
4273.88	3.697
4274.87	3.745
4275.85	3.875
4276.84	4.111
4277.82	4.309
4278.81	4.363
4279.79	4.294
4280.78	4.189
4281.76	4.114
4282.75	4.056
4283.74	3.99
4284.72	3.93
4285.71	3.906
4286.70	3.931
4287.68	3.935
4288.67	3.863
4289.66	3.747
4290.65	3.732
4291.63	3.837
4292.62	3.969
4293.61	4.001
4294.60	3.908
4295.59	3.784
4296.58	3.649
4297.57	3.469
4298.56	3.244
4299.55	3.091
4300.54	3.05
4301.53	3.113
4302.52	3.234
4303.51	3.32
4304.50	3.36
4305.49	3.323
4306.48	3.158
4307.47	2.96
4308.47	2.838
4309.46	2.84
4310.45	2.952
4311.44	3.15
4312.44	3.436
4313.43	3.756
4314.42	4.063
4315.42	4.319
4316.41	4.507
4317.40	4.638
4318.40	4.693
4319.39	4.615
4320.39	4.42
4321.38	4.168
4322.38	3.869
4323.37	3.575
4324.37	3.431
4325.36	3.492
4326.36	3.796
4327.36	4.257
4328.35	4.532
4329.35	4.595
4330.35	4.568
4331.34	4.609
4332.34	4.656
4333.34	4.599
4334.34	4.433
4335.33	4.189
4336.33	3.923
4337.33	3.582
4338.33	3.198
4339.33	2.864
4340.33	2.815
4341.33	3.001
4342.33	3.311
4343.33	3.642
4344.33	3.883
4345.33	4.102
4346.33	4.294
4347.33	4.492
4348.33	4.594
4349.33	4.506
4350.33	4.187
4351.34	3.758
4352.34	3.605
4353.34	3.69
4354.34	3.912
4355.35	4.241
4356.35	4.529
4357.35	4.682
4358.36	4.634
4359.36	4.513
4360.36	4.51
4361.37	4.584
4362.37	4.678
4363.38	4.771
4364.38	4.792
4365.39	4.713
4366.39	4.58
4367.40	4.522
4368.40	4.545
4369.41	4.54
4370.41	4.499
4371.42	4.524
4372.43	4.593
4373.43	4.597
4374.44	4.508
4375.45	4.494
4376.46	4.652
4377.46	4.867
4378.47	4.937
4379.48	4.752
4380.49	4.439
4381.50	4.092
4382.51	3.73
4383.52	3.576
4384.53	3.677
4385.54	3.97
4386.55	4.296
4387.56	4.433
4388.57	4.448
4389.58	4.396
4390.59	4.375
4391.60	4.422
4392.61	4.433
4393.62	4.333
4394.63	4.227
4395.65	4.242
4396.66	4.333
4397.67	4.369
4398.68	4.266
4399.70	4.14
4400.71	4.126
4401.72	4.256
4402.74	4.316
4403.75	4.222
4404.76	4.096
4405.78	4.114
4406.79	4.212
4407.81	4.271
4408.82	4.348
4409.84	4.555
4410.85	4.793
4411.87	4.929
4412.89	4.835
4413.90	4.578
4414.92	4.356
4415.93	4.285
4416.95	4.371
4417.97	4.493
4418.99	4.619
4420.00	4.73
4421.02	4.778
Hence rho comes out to -1.79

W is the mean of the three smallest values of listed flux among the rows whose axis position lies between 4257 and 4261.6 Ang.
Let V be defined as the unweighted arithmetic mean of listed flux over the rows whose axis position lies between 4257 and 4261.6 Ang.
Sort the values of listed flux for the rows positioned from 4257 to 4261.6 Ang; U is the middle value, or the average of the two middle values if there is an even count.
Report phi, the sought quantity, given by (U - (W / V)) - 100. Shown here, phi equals -97.0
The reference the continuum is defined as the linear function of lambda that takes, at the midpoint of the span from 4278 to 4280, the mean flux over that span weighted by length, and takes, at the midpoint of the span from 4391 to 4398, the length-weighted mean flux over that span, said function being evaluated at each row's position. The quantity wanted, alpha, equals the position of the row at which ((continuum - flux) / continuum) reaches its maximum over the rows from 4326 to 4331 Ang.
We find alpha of 4326.36 Ang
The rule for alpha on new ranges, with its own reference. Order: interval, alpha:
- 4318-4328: 4324.37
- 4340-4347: 4340.33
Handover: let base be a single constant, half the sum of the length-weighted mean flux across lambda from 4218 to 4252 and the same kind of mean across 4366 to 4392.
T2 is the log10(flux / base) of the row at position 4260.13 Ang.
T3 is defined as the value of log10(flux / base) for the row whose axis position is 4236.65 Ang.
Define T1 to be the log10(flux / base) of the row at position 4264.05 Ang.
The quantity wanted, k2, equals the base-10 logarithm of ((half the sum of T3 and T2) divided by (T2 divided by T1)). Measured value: -2.27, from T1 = 0.02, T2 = -0.049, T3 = 0.02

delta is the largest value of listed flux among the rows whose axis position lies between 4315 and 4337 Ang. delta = 4.693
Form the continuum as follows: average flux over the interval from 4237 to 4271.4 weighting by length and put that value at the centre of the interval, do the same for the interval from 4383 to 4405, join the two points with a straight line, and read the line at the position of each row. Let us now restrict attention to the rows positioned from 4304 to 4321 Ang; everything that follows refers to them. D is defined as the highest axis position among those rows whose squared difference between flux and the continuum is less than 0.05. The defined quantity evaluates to 4320.39 Ang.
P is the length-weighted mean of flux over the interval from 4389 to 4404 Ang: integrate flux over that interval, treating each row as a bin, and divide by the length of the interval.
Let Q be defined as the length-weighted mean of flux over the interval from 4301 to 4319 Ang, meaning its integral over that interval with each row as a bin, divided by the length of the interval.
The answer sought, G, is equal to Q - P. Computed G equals -0.8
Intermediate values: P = 4.30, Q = 3.54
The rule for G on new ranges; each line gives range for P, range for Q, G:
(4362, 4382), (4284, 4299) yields -0.8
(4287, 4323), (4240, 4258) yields 0.6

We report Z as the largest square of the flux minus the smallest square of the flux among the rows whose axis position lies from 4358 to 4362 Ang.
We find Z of 1.1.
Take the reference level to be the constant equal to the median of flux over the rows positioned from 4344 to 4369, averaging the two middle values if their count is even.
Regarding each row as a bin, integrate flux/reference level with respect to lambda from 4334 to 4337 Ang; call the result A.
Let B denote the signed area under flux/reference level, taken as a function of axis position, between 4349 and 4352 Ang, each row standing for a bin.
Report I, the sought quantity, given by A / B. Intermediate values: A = 2.8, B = 2.7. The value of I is 1.01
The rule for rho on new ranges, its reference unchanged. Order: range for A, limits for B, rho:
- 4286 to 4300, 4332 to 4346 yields -1.76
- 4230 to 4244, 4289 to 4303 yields -2.01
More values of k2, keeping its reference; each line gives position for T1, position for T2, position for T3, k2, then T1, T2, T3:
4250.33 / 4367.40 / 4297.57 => -1.14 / -0.04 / 0.020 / -0.10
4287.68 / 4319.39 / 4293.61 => -2.51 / -0.04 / 0.029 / -0.03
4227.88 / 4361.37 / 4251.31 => -2.00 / -0.08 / 0.026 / -0.03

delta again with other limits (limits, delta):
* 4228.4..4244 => 4.743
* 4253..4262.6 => 4.294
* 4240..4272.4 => 4.743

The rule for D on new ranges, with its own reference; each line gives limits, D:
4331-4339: 4335.33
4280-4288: 4282.75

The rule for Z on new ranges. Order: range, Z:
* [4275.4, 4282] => 4.0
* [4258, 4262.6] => 2.8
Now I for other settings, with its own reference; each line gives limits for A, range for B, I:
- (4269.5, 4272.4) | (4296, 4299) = 1.08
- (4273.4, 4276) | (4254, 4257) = 0.78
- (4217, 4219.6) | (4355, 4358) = 0.87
